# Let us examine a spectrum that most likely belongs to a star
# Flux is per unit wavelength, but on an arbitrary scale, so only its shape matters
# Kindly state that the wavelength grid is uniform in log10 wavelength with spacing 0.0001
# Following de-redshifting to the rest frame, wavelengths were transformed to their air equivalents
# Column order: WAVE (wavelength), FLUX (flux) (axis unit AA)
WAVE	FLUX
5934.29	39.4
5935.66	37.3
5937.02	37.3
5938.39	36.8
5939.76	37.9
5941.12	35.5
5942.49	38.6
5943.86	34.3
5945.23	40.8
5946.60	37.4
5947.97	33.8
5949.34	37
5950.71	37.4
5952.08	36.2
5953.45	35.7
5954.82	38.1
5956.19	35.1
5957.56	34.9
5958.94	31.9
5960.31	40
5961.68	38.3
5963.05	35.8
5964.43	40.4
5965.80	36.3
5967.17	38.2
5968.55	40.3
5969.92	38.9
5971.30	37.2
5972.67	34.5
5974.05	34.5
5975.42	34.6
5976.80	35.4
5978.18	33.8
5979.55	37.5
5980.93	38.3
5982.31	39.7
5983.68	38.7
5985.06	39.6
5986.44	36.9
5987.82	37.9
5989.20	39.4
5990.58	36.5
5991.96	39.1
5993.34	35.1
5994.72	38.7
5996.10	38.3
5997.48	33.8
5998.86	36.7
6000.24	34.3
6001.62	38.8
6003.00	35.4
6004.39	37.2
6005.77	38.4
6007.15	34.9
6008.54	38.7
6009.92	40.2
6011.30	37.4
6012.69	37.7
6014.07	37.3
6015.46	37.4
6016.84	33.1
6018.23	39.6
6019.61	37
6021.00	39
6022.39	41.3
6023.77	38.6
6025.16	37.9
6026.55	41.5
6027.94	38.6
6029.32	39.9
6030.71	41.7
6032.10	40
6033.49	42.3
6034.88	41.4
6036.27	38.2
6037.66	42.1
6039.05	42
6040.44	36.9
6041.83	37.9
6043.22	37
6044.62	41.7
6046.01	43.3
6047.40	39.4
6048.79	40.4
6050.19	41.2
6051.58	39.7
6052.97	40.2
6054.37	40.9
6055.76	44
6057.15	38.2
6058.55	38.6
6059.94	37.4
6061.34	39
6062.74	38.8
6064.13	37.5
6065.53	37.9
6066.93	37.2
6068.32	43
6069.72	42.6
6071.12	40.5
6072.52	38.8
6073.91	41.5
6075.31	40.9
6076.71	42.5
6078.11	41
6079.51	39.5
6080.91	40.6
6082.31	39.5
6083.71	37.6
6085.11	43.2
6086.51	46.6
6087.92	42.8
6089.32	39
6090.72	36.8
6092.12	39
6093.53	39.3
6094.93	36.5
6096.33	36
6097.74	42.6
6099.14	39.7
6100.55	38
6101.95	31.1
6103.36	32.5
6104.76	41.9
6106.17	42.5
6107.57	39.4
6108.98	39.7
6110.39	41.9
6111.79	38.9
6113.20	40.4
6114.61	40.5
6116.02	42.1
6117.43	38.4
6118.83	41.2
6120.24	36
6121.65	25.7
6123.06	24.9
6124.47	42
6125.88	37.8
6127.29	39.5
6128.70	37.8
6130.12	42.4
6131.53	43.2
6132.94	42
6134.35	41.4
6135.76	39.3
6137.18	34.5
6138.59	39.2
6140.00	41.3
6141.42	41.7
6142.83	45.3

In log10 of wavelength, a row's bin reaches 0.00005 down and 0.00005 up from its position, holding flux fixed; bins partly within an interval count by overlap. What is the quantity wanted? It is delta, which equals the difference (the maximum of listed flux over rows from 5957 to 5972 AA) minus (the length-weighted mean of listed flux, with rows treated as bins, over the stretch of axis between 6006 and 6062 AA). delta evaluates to 1.1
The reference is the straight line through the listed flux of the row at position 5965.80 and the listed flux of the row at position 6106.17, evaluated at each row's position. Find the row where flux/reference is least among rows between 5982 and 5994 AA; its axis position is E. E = 5993.34 AA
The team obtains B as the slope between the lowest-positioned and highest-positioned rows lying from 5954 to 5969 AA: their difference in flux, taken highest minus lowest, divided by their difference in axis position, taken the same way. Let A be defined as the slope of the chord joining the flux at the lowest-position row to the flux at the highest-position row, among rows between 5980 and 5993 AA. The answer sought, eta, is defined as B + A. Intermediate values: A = 0.07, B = 0.16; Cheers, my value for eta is 0.2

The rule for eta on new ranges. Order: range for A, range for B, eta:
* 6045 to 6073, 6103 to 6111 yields 1.2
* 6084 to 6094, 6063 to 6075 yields -0.1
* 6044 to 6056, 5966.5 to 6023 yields 0.3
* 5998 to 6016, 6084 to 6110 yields -0.1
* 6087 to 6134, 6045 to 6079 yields -0.1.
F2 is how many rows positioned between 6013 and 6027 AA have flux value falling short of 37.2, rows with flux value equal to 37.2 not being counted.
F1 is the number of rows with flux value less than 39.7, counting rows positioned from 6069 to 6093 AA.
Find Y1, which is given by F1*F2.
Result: 14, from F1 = 7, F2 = 2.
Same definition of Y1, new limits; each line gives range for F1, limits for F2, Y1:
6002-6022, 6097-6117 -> 26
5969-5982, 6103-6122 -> 27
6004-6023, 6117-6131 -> 36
